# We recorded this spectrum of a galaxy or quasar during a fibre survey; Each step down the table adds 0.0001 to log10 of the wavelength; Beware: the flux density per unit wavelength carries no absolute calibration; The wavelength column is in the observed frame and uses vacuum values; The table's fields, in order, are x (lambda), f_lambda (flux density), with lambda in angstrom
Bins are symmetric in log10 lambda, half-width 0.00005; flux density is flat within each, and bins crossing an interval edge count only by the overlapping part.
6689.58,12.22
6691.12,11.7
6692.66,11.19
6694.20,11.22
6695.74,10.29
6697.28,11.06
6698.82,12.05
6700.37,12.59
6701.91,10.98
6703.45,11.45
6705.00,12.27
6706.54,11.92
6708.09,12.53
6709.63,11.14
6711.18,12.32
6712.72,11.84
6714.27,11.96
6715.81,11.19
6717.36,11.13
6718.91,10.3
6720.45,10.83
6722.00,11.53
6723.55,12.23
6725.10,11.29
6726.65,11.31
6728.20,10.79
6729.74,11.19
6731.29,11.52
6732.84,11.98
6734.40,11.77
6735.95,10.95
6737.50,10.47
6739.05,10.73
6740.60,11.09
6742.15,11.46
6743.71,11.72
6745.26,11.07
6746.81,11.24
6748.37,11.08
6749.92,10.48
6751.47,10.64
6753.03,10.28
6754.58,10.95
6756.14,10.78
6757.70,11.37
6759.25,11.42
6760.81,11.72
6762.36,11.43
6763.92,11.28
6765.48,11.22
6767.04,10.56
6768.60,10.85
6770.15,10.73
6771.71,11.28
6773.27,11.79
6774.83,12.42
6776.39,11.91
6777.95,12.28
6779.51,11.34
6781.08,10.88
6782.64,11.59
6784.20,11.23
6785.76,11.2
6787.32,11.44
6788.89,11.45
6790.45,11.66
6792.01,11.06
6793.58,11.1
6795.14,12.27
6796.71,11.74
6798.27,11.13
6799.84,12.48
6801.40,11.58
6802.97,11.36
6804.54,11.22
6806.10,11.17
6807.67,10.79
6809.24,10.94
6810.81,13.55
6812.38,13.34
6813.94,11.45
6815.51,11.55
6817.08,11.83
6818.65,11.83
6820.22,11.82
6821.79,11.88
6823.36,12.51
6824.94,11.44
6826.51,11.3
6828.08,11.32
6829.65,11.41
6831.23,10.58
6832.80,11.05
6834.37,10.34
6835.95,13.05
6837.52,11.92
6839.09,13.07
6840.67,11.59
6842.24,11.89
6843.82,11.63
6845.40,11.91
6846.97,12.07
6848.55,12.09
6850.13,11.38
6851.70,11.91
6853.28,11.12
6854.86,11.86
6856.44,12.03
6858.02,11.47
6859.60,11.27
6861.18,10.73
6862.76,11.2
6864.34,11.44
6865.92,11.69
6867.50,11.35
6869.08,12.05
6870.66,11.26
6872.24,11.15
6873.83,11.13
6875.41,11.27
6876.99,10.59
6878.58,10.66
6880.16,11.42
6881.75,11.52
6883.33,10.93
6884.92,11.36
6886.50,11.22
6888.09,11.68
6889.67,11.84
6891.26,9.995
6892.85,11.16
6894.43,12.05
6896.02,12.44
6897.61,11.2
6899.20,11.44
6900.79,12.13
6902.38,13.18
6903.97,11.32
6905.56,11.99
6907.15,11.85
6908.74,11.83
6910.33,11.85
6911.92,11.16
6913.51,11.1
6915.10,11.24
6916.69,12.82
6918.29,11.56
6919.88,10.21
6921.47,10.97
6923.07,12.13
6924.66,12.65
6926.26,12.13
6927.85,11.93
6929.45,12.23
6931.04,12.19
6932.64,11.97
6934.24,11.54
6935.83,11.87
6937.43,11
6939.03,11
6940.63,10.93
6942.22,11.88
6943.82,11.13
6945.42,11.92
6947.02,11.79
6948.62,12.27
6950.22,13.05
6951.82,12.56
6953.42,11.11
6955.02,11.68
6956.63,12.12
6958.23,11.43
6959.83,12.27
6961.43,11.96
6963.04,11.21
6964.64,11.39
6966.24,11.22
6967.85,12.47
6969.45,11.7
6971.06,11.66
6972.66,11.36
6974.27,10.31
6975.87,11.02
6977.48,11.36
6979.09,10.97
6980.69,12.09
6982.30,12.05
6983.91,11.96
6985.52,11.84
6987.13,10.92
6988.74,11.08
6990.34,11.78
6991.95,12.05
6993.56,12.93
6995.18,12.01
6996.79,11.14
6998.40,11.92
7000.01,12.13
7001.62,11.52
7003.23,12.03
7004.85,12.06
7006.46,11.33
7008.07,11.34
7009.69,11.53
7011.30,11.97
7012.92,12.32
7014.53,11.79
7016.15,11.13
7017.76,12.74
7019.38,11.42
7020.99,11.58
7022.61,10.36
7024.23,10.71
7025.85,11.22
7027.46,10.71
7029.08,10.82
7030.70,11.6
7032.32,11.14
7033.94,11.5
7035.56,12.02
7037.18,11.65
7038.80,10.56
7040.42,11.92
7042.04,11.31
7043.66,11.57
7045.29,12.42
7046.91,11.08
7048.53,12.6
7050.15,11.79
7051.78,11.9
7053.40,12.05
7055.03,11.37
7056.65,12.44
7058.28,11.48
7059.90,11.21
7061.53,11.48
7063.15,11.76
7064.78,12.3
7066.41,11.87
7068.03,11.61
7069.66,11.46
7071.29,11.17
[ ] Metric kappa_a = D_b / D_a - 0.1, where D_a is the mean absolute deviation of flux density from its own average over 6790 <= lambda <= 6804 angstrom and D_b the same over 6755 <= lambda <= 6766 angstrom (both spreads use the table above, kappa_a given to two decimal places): 0.39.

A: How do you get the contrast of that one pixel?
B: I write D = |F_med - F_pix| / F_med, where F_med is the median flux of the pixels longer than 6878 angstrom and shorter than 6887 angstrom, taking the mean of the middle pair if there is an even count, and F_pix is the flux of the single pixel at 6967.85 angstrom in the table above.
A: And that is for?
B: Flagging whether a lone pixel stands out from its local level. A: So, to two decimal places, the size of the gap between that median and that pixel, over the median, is 0.10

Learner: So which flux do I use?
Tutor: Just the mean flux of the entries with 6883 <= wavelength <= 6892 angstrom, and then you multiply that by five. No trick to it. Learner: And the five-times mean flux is 55.9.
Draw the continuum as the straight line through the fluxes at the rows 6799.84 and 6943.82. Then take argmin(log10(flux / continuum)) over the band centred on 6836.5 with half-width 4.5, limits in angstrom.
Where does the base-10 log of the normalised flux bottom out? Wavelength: 6834.37 angstrom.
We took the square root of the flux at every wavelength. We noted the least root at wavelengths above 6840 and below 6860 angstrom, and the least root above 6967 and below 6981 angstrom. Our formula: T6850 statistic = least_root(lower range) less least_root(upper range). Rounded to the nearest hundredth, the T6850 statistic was 0.12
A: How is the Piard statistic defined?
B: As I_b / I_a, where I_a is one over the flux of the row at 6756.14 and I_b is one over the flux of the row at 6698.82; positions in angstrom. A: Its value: 0.89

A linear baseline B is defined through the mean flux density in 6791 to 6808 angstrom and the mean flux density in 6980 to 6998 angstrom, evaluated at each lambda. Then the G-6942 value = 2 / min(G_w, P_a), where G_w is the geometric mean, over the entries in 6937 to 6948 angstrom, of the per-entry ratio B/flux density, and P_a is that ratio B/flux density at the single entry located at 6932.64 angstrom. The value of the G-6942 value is 2.05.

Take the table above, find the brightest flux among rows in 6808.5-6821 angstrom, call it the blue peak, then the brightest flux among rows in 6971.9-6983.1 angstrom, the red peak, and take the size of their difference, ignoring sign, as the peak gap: 1.5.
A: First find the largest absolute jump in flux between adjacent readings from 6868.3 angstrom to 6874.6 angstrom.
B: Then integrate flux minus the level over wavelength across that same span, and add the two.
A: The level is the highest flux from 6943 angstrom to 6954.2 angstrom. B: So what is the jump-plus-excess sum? -10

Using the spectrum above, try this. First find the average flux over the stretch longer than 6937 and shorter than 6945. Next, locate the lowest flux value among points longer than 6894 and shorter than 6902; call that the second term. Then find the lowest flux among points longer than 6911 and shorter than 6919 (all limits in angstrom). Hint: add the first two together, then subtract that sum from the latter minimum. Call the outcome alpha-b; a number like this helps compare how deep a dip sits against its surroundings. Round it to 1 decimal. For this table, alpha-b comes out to -11.3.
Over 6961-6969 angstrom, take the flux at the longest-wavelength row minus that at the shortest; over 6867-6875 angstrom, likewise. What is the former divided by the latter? -2.3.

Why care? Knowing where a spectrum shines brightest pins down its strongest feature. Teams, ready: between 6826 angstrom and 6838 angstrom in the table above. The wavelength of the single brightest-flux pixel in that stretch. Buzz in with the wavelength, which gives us 6835.95 angstrom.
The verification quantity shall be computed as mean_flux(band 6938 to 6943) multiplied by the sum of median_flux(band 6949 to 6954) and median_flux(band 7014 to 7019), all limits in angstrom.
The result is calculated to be 274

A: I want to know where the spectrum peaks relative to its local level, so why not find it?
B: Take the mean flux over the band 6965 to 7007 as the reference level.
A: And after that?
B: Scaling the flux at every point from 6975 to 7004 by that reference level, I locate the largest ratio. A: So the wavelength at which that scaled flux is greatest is 6993.56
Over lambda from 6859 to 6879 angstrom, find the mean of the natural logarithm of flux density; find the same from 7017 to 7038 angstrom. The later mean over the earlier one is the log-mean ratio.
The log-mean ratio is 1.004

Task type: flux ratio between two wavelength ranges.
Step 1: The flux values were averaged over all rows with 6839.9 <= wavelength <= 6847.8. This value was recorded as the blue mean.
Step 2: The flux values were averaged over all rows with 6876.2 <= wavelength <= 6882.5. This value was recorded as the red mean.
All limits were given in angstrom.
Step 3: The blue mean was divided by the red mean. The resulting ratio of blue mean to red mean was 1.07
